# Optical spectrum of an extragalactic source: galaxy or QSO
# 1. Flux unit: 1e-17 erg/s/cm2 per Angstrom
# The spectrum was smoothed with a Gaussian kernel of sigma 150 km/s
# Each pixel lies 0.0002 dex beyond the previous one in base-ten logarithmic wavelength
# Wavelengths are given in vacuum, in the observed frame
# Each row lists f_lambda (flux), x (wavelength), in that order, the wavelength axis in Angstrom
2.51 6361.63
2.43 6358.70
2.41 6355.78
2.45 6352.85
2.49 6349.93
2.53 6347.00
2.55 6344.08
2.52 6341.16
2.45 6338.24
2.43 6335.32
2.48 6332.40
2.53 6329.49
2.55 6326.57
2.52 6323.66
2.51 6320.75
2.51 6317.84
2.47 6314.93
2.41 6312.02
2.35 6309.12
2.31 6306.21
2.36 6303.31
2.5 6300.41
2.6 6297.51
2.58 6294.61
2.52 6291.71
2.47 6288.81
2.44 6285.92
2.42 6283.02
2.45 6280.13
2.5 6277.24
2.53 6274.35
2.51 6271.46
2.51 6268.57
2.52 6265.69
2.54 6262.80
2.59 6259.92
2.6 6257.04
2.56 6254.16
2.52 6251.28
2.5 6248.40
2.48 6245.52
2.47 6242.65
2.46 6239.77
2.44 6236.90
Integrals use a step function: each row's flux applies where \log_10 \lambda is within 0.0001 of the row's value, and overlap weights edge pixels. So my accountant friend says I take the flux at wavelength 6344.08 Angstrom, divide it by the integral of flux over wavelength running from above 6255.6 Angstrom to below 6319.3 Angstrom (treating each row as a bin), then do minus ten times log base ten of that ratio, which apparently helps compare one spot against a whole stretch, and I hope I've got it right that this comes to 17.9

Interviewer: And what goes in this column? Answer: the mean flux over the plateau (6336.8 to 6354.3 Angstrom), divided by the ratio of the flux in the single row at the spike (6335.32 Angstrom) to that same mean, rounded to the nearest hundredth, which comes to 2.57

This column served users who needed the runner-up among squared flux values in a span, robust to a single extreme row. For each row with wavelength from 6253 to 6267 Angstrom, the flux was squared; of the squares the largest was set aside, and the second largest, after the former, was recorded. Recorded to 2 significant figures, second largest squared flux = 6.7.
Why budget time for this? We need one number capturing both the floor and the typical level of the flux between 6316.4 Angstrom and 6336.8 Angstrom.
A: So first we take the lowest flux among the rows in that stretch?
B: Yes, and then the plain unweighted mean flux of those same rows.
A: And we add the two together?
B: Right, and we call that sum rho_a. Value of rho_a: 4.934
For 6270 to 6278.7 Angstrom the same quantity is 5.013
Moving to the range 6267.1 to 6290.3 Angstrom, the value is 4.899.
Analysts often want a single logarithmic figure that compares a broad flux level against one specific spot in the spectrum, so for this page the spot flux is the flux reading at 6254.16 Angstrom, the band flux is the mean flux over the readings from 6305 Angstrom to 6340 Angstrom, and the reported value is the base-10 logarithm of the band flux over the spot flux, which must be -0.017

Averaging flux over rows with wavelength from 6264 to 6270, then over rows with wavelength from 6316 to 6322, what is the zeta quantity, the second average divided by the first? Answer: 1.00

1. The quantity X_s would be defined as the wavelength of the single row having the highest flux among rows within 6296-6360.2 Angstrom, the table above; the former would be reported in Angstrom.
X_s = 6297.51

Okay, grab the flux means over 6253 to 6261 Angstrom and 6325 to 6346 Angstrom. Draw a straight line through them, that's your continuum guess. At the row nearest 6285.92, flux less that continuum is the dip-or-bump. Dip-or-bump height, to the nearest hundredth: -0.11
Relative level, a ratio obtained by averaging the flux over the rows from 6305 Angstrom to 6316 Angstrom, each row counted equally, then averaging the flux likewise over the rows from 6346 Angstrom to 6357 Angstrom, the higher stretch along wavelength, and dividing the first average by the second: 0.97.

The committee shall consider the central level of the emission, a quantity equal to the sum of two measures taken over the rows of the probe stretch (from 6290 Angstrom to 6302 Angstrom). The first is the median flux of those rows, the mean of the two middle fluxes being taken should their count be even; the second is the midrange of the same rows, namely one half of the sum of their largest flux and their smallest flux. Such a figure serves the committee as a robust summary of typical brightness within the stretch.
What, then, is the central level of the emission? 5.10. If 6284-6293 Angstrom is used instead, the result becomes 4.95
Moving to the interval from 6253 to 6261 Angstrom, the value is 5.17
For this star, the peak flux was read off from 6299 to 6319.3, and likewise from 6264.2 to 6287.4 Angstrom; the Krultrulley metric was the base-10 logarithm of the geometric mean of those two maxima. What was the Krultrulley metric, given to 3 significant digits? 0.401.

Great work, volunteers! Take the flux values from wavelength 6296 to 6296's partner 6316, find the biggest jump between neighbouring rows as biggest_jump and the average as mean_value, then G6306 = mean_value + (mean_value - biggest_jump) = 4.72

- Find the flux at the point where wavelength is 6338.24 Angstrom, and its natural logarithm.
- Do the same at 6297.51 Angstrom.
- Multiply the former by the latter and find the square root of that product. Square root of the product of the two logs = 0.925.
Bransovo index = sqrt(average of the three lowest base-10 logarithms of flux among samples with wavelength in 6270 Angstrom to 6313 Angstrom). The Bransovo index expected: 0.608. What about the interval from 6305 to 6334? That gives 0.610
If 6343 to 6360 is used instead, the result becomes 0.621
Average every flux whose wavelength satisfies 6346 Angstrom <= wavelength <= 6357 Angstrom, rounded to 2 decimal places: 2.47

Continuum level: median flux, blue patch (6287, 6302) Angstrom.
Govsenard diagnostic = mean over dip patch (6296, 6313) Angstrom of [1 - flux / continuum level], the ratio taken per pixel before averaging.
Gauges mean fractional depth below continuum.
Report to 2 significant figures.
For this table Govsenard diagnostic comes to 0.039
